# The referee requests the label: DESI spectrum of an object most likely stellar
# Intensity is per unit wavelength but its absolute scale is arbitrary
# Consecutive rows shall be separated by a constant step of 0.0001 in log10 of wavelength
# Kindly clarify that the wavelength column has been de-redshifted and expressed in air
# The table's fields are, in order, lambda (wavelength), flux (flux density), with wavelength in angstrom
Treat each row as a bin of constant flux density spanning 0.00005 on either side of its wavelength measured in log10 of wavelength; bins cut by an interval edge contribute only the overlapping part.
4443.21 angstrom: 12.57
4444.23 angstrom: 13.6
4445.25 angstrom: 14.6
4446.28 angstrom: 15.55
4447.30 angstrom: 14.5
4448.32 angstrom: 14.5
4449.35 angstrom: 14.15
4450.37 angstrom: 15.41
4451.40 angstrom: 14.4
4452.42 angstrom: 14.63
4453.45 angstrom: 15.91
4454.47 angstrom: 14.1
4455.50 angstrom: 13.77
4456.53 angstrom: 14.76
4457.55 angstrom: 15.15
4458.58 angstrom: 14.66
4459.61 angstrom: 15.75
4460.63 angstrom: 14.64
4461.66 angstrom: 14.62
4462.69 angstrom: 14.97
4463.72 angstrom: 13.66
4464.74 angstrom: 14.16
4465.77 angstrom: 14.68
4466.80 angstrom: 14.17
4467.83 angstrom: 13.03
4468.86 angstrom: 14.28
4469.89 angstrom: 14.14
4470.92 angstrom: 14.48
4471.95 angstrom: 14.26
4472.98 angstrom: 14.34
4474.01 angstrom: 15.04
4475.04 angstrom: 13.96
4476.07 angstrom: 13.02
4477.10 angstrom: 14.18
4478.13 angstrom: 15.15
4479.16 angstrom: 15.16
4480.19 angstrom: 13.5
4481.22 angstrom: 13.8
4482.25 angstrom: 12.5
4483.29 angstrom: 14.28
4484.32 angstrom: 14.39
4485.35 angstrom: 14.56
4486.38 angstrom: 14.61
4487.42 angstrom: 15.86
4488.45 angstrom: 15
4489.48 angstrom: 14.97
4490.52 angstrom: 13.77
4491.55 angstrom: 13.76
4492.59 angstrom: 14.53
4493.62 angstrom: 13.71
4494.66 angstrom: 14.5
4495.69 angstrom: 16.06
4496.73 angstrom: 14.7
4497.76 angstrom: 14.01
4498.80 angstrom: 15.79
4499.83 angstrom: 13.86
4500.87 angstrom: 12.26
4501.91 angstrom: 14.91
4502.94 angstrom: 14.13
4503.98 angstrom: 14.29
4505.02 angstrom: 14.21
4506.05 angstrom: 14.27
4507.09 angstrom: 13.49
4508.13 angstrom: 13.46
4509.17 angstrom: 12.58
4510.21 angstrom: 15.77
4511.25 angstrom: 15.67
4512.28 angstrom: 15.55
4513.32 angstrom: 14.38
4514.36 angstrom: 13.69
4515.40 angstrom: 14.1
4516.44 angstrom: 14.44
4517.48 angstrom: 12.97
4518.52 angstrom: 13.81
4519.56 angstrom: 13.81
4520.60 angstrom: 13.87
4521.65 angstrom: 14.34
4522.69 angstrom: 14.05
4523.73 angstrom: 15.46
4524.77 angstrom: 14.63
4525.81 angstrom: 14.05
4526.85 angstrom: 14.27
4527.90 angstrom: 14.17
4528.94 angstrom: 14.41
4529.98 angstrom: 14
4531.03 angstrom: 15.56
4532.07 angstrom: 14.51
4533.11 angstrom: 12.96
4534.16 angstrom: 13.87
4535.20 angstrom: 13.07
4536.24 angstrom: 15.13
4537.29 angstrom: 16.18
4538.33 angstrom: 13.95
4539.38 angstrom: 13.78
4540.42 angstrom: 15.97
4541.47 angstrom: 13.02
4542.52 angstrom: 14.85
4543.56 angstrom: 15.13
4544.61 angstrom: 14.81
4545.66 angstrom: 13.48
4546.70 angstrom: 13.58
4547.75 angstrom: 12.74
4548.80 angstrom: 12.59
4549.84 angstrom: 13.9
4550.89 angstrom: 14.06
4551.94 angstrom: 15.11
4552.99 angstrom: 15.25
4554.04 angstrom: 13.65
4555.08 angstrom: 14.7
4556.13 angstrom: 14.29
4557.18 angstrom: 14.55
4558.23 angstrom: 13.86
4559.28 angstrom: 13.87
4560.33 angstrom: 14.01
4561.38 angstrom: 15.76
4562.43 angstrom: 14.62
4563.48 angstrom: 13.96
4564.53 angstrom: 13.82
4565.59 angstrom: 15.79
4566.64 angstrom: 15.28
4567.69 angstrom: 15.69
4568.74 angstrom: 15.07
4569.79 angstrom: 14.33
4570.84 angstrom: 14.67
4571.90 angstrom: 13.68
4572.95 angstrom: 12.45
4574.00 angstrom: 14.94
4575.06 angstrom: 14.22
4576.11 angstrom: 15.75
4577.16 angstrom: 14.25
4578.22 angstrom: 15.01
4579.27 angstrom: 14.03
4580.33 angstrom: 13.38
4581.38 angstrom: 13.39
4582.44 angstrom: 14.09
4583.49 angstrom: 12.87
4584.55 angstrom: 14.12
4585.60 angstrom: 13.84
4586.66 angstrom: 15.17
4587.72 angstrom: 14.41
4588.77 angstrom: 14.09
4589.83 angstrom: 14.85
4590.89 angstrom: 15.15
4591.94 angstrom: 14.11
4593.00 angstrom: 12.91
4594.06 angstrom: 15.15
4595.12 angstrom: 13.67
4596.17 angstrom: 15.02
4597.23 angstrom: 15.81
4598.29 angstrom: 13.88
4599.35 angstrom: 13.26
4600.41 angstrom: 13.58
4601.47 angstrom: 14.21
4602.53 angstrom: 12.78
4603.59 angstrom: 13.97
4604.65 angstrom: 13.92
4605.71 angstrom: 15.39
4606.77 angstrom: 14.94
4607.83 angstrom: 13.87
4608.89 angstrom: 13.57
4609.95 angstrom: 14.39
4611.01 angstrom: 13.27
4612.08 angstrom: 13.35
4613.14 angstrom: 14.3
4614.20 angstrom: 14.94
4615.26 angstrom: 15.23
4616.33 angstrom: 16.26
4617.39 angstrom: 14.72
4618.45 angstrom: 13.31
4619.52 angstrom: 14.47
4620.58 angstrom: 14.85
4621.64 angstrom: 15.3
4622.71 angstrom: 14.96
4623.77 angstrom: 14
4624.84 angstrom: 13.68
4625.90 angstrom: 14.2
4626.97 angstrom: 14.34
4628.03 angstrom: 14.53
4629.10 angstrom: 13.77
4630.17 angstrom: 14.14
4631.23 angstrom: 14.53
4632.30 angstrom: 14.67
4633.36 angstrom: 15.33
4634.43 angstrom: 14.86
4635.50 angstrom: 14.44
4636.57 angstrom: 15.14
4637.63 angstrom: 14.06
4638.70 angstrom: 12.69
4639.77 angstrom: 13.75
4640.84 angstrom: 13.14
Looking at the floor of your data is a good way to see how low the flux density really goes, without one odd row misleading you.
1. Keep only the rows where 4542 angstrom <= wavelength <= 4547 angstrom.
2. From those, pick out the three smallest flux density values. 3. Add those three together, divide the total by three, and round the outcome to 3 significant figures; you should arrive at 14.0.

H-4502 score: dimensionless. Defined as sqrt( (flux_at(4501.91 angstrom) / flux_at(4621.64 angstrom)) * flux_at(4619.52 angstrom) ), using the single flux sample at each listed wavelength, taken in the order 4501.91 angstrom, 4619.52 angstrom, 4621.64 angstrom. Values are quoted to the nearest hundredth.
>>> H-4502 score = 3.76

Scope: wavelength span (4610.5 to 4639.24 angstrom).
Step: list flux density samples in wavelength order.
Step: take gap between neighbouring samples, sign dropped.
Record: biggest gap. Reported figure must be 1.5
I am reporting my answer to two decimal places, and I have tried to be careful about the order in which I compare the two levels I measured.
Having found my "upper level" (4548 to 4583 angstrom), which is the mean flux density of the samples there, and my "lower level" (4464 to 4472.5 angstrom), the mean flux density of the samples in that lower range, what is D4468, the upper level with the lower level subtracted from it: 0.21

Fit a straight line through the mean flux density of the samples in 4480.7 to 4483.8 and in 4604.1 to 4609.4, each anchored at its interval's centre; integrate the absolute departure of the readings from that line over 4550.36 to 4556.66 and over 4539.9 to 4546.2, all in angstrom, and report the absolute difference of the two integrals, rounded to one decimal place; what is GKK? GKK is 2.7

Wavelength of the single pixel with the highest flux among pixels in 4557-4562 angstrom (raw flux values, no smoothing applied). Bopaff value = 4561.38 angstrom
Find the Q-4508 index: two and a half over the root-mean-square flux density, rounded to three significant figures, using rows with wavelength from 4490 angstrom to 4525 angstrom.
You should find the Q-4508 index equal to 0.175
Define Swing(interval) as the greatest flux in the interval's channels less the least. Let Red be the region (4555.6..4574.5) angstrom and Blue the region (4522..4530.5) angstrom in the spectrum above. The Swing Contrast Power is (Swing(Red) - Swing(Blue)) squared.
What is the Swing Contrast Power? 3.5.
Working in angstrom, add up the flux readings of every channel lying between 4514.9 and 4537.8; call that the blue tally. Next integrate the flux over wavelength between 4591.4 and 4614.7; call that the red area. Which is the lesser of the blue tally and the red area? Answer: 313.7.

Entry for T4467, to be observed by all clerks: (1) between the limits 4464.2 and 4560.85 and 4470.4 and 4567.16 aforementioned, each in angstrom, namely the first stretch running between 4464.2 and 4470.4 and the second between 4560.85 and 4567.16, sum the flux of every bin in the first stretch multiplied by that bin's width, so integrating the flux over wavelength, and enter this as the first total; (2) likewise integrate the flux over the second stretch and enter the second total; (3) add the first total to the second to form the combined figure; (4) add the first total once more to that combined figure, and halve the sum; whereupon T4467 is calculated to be 134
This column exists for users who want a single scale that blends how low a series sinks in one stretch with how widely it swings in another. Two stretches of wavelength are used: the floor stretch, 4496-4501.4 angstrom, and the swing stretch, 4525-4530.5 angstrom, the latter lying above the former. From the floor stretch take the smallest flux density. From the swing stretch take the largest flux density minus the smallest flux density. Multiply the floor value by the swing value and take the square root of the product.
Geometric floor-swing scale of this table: 2.2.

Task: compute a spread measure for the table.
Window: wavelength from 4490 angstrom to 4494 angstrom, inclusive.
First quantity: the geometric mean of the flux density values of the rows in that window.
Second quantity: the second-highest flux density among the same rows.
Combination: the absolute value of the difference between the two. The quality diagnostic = 0.17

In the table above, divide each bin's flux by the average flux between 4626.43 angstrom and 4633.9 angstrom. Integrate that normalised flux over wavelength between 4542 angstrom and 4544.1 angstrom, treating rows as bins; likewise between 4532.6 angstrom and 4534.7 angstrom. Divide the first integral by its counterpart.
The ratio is 1.12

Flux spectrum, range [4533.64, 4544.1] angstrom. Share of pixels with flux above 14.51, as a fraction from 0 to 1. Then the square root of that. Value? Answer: 0.71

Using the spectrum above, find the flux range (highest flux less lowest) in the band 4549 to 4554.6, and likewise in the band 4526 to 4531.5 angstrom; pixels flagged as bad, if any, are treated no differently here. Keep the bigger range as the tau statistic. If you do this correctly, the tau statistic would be 1.60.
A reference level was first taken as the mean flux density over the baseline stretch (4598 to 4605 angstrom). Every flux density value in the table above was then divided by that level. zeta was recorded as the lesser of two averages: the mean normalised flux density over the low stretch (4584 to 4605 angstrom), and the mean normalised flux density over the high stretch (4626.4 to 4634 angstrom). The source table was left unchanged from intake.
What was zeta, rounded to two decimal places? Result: 1.04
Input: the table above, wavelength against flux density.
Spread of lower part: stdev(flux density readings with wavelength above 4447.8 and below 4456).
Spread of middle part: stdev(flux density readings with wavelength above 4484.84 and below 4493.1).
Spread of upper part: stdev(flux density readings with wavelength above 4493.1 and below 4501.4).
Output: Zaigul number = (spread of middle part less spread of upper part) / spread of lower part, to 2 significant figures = -0.74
